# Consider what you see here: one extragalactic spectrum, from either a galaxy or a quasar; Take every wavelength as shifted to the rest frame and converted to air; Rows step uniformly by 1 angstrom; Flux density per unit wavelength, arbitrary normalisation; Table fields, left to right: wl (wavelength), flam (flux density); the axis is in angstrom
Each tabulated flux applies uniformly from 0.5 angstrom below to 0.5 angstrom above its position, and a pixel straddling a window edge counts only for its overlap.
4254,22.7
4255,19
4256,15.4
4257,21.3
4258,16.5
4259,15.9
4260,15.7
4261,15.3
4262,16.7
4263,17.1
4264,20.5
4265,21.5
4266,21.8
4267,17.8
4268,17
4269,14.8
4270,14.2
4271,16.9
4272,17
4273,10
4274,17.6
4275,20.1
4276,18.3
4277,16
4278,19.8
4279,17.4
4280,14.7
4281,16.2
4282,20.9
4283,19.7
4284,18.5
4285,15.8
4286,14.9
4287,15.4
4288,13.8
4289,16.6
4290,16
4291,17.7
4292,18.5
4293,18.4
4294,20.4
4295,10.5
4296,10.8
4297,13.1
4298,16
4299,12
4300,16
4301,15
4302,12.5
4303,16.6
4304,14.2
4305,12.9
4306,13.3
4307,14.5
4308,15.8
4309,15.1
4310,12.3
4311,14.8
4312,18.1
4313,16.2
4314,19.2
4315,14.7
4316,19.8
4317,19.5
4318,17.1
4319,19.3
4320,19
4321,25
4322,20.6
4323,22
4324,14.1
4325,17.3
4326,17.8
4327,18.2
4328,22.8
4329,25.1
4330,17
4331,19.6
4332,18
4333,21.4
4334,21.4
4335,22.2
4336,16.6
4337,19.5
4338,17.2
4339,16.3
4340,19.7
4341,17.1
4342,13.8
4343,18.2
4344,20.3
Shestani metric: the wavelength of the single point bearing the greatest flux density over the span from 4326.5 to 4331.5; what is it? 4329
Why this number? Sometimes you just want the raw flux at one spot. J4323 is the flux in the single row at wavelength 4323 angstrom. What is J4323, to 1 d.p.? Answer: 22.0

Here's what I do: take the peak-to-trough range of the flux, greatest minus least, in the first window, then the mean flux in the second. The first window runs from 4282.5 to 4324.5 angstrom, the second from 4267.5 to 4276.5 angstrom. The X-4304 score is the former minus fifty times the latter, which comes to -796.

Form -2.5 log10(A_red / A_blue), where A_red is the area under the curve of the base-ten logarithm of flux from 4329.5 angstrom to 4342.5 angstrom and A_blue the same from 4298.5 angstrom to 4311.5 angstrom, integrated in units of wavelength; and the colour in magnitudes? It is -0.10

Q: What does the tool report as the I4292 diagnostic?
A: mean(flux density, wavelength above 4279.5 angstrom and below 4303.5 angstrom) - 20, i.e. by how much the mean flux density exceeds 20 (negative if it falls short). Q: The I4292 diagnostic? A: -4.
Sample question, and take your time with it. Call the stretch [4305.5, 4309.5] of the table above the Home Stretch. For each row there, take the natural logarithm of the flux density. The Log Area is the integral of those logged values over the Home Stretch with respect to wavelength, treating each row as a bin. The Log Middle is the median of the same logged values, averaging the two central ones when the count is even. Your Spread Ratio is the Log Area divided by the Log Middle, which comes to 4.0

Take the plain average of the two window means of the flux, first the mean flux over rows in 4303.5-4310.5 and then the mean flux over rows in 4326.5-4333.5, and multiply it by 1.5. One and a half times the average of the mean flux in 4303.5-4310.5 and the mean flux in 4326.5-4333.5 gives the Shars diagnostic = 25.7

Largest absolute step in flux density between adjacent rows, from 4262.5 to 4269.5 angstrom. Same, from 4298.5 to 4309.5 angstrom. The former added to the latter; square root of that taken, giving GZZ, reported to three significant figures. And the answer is 2.85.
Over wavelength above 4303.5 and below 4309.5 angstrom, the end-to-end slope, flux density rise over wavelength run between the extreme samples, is 0.18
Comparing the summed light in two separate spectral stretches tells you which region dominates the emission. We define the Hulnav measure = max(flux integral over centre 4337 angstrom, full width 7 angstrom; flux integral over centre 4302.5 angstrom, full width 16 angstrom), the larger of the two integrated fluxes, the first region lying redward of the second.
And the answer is 221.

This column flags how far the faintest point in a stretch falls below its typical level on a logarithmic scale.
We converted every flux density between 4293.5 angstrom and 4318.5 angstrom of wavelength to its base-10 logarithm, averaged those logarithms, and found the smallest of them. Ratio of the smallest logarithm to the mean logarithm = 0.869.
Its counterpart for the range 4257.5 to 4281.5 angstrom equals 0.816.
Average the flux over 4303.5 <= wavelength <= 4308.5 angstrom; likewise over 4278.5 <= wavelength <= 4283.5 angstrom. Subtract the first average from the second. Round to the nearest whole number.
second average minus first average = 4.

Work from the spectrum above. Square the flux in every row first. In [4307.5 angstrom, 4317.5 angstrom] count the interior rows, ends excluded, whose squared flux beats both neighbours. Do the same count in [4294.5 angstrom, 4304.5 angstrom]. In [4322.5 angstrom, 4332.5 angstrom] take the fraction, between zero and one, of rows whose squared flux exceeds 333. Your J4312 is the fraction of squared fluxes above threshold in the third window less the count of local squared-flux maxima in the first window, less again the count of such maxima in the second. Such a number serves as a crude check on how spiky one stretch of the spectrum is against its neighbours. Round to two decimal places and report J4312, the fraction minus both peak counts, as -5.60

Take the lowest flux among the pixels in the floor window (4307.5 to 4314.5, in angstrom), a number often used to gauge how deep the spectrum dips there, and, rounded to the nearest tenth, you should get 12.3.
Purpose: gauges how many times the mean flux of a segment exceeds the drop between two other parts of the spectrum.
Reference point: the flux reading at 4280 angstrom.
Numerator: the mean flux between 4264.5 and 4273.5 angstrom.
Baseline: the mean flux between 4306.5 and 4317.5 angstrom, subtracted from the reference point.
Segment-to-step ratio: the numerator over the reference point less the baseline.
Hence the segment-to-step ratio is -10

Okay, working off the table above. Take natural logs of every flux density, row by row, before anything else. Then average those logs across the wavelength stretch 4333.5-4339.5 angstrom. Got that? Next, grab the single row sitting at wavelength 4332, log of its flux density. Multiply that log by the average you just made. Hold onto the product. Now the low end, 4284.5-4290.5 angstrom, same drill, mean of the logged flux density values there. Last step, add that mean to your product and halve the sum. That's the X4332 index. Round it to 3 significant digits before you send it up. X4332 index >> 5.60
